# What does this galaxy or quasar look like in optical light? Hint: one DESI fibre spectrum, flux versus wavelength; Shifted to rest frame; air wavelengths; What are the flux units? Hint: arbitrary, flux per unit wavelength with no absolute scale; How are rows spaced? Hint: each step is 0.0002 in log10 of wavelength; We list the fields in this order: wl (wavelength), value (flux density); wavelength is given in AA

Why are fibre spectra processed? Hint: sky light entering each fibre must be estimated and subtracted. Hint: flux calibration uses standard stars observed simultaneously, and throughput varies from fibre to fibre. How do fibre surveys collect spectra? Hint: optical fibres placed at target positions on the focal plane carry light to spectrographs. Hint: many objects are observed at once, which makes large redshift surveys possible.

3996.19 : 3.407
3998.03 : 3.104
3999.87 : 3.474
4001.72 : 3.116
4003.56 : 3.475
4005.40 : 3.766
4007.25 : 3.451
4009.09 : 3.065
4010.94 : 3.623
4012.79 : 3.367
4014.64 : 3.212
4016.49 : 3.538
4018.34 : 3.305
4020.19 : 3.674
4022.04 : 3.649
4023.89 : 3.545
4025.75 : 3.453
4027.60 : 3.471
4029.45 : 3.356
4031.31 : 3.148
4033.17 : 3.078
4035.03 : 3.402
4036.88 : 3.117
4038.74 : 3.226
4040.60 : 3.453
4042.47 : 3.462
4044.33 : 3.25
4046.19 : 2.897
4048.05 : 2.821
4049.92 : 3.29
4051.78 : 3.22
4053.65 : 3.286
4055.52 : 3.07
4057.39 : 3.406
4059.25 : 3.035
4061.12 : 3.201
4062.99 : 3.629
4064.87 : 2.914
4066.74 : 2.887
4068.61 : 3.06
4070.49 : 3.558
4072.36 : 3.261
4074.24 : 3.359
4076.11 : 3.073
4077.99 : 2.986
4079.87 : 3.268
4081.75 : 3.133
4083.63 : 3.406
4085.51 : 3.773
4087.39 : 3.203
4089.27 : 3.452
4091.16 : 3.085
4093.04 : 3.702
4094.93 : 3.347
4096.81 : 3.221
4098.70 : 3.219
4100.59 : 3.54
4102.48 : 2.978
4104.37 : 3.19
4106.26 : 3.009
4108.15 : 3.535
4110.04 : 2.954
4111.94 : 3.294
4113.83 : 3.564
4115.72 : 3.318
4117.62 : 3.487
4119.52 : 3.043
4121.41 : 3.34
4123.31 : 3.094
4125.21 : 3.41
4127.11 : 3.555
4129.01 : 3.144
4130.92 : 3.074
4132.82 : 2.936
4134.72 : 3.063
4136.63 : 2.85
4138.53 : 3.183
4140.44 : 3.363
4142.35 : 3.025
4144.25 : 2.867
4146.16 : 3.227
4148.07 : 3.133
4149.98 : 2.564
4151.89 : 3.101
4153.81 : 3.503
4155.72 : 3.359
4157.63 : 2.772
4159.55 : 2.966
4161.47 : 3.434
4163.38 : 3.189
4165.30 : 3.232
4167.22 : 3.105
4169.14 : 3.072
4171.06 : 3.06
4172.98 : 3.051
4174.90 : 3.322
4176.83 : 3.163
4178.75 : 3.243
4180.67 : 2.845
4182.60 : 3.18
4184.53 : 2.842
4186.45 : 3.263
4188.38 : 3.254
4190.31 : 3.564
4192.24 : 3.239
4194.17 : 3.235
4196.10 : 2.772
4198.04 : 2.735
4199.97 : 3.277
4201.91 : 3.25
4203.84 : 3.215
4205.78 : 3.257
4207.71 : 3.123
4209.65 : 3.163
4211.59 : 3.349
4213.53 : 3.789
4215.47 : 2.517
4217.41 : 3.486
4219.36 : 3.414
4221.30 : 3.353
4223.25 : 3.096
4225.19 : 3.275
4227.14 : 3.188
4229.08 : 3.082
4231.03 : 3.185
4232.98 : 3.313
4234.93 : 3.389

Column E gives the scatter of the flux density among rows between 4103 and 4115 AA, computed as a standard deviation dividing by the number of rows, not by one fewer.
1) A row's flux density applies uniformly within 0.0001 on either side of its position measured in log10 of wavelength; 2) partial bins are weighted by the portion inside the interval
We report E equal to 0.235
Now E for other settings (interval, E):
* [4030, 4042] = 0.142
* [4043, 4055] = 0.192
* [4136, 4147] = 0.189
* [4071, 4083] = 0.128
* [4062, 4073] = 0.292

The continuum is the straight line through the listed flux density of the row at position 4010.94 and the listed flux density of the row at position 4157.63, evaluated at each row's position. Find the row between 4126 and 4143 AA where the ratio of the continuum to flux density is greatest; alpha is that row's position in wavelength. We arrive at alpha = 4136.63 AA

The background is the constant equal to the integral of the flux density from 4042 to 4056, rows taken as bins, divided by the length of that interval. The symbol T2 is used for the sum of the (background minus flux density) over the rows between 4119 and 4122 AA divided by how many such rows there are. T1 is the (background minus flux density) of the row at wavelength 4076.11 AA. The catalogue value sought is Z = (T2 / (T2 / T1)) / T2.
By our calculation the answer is -2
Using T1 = 0.1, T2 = -0.036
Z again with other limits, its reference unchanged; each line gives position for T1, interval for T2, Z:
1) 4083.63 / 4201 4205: 3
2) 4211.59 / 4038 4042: 1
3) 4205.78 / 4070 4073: 0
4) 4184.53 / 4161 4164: -2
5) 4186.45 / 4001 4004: 1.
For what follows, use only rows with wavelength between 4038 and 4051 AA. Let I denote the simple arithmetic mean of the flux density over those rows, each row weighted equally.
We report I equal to 3.20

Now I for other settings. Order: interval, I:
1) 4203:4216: 3.20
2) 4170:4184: 3.12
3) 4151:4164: 3.19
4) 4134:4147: 3.08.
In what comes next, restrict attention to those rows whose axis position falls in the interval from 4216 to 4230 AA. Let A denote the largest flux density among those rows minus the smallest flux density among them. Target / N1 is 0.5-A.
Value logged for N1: 0.10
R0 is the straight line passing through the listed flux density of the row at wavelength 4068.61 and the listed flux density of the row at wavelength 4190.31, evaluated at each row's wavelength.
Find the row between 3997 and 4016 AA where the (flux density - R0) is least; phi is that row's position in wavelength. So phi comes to 4009.09 AA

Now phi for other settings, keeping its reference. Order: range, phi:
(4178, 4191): 4184.53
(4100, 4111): 4110.04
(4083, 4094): 4091.16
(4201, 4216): 4215.47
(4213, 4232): 4215.47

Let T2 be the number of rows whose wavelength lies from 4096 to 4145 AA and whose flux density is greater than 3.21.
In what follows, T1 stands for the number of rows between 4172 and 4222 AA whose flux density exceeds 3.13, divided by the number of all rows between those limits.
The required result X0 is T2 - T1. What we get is 11.3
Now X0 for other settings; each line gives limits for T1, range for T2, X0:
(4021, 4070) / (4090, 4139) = 12.3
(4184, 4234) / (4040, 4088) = 13.3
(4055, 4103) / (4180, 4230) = 14.3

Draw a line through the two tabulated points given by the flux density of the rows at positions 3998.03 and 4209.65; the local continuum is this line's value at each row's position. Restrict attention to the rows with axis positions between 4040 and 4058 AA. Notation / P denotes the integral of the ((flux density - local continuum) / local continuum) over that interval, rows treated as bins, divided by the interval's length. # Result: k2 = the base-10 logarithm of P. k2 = -1.54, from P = 0.029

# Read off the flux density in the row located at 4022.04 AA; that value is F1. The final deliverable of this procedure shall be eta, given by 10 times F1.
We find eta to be 36.5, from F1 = 3.649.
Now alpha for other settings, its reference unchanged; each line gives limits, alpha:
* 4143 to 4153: 4149.98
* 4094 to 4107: 4102.48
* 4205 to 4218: 4215.47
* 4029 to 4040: 4033.17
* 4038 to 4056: 4048.05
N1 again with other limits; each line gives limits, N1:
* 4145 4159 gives -0.44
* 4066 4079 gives -0.17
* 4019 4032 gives -0.03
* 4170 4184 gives 0.02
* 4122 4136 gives -0.12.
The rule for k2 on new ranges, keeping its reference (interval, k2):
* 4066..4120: -1.33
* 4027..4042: -1.27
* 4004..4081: -1.26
